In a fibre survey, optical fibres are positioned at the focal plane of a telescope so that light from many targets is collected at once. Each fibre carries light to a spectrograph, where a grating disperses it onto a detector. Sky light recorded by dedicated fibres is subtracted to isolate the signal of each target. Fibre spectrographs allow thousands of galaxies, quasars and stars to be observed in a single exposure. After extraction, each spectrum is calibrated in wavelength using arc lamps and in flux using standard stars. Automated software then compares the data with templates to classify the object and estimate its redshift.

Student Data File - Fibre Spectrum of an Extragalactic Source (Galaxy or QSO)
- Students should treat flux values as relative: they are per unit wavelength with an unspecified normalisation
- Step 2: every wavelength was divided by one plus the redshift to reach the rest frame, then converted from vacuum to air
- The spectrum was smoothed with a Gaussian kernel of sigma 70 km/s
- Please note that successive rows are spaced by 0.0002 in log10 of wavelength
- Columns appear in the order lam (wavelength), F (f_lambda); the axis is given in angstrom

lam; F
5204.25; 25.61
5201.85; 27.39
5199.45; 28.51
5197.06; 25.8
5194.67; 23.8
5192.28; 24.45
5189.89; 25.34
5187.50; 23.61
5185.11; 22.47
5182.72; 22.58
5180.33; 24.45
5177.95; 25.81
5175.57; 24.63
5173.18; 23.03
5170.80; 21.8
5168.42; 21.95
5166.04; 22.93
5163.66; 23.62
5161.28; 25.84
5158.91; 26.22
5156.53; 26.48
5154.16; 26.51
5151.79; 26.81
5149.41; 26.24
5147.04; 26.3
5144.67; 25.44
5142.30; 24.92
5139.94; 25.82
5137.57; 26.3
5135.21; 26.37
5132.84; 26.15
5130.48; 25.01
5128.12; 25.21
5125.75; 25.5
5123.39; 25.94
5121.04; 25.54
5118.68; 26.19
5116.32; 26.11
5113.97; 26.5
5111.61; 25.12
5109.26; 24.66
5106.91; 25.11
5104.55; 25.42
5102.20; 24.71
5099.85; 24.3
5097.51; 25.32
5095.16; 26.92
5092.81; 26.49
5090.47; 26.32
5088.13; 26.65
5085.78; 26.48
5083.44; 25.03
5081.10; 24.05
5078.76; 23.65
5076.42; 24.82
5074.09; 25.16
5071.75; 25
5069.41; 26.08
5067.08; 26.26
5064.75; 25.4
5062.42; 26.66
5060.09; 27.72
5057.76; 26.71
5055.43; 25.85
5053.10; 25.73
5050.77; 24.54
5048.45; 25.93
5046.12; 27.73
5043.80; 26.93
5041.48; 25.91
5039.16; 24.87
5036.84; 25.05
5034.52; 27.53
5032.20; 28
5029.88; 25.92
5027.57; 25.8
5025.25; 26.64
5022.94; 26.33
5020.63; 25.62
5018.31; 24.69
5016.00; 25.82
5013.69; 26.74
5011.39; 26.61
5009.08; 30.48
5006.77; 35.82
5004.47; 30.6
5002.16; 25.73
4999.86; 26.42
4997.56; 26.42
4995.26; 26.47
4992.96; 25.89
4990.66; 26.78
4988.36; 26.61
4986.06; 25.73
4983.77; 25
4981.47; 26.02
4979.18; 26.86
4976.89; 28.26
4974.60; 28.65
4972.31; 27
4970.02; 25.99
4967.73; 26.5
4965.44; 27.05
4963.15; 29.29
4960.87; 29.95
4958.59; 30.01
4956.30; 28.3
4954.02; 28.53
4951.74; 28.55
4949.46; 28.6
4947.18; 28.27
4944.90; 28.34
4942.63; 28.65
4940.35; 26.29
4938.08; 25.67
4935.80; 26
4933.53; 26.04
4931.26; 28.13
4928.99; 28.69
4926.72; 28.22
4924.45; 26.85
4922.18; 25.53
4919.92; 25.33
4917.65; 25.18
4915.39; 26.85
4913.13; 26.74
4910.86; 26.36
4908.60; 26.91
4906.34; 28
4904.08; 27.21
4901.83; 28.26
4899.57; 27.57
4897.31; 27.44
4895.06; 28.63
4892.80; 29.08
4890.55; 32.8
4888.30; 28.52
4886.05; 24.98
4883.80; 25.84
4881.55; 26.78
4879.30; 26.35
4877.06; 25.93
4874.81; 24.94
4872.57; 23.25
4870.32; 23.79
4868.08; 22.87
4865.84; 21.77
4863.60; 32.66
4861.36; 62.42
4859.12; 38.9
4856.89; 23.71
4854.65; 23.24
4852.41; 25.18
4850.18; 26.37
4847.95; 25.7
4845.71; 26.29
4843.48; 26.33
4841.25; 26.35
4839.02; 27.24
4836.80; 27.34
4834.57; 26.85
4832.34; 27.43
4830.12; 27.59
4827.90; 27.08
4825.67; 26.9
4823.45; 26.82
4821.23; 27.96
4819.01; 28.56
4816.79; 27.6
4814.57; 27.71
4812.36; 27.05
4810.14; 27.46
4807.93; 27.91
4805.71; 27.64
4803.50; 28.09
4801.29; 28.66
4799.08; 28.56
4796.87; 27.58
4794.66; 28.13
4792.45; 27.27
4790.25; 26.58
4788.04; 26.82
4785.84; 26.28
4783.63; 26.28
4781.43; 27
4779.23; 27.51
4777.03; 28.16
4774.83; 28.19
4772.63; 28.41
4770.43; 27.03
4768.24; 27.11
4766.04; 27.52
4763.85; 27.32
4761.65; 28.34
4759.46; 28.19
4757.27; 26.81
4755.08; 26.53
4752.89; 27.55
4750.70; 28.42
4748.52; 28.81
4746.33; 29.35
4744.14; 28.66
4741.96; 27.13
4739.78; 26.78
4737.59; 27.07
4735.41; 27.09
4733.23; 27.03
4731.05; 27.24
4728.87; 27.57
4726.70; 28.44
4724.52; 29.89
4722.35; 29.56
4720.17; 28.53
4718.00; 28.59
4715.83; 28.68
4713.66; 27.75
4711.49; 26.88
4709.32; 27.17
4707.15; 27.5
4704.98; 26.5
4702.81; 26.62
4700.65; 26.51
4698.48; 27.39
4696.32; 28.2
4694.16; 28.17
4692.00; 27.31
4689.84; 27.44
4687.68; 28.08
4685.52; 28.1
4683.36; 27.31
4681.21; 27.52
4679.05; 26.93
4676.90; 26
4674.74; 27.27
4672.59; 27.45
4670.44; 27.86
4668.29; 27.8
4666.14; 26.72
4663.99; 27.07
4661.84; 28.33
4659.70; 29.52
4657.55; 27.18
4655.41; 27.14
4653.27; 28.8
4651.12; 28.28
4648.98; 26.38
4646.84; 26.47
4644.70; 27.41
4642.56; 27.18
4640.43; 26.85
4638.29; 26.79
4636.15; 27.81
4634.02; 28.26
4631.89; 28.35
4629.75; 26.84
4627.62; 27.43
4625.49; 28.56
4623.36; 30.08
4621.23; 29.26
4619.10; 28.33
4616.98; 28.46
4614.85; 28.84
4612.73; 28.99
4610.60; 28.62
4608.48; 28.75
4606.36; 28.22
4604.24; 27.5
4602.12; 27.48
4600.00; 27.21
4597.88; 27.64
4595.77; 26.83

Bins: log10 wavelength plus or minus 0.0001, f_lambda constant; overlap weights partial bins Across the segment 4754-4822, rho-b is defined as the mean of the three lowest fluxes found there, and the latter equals 26.4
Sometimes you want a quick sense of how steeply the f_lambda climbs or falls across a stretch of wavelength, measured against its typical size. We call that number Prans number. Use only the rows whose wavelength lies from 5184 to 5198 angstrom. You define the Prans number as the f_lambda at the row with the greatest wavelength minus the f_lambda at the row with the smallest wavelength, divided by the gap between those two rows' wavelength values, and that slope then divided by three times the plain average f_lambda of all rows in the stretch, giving 0.0038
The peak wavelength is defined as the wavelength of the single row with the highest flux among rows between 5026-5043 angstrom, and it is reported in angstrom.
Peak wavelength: 5032.20 angstrom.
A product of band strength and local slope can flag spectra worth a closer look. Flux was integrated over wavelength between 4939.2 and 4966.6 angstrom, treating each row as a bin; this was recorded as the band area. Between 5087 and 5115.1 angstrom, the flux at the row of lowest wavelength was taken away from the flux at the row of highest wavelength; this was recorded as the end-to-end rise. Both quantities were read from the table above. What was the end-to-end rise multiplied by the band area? -117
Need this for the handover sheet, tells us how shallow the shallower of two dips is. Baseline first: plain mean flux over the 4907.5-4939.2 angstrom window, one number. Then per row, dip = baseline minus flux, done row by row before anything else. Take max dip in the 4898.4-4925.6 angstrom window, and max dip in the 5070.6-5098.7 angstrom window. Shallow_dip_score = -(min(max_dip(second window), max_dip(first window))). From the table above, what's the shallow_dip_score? -1.4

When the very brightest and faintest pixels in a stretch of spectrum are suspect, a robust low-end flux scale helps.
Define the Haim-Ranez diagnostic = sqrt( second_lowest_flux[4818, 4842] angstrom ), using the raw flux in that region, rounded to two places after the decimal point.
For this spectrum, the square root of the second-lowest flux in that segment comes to 5.18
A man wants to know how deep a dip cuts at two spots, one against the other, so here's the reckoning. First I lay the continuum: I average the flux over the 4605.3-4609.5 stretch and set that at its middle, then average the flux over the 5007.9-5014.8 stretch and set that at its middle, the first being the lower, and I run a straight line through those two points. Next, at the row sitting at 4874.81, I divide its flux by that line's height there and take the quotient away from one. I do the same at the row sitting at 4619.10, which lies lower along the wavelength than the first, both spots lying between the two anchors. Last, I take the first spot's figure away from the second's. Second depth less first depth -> -0.11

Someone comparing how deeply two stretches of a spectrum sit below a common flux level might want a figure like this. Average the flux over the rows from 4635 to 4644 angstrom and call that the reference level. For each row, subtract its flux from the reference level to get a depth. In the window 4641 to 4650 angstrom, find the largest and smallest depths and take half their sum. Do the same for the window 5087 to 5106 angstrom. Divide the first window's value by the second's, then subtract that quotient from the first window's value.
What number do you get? 0.1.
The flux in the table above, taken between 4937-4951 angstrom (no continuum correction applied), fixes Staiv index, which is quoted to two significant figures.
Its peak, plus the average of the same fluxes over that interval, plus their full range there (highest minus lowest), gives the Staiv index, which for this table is 59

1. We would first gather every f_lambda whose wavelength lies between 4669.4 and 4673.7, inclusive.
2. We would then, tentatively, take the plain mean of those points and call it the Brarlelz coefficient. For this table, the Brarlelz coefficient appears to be 27.7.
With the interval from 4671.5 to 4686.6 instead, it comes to 27.2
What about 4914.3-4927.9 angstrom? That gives 26.3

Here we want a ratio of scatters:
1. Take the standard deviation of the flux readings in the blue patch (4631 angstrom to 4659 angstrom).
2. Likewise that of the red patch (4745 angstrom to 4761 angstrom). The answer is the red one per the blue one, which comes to 1.3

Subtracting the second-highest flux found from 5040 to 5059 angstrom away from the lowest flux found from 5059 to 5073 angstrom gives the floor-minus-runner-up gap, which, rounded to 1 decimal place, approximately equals -1.9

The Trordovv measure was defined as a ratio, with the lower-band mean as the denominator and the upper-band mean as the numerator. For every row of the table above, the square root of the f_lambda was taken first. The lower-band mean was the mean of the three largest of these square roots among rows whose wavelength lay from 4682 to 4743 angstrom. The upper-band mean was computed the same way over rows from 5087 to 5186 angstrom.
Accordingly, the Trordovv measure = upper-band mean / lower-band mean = 0.96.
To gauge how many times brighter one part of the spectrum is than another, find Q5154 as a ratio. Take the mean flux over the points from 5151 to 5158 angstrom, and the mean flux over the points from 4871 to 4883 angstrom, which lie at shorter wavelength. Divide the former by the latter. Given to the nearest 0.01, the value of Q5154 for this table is 1.05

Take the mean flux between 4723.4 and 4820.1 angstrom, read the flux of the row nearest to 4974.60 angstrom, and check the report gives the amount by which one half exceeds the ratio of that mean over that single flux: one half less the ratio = -0.466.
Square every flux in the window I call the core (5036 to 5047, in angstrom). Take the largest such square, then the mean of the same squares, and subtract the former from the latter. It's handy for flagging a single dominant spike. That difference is -87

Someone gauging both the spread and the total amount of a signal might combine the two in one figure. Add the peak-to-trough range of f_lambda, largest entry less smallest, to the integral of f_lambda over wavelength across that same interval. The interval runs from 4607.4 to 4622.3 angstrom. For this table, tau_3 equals 429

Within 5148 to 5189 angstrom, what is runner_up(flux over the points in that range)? 26.51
